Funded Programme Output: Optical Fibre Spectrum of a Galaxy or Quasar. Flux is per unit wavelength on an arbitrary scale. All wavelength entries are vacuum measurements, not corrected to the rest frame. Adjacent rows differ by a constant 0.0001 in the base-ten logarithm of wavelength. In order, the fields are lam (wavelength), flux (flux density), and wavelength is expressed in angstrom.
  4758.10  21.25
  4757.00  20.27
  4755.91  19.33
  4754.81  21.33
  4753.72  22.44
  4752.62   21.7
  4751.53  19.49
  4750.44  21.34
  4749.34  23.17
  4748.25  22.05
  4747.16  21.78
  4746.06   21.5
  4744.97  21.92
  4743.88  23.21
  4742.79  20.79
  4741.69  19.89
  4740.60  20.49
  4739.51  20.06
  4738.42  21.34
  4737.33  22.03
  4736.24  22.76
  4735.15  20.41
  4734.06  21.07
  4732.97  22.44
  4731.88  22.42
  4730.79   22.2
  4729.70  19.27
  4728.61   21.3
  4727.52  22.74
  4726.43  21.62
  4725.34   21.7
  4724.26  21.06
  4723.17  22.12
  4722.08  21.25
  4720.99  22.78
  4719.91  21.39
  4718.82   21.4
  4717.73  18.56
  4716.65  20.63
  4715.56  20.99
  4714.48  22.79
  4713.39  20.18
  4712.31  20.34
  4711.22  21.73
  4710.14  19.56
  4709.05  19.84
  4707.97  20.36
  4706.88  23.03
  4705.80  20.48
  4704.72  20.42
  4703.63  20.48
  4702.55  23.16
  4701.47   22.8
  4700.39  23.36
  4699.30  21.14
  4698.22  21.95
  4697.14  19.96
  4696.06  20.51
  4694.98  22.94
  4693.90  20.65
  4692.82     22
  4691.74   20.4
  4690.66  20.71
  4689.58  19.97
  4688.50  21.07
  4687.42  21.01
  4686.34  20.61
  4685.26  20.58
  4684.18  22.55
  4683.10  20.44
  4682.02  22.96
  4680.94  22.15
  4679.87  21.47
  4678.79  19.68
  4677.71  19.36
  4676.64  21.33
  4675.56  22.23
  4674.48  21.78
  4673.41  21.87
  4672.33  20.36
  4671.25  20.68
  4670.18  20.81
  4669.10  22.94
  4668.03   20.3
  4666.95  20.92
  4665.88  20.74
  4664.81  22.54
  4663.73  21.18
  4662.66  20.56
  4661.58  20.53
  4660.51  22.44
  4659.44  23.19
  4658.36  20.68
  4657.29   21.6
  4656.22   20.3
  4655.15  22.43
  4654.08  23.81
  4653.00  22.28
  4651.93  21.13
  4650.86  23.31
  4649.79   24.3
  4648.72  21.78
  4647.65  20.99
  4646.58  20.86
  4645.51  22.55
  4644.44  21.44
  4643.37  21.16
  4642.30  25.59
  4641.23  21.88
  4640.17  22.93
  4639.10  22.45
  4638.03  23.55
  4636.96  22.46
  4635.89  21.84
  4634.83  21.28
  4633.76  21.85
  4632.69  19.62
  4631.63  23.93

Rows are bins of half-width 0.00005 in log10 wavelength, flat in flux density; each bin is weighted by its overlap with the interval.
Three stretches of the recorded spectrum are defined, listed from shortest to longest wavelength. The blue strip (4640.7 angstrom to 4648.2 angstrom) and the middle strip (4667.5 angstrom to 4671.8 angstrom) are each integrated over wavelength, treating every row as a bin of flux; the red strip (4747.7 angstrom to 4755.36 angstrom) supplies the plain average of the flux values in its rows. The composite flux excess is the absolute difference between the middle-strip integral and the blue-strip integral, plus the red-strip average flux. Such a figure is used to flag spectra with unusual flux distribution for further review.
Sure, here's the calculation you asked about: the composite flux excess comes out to 96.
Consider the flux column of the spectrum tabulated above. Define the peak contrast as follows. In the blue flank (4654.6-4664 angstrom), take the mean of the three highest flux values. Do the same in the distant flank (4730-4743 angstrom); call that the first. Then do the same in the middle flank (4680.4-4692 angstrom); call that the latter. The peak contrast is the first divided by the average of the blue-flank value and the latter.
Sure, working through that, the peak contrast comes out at 1.00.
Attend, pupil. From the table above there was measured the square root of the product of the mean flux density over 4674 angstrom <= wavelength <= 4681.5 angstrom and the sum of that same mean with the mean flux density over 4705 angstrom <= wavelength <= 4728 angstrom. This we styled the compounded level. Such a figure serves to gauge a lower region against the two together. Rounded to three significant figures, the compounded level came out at 29.9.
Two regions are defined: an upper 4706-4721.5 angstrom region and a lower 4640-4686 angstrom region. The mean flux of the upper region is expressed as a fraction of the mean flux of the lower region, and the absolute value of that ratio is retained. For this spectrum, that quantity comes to 0.97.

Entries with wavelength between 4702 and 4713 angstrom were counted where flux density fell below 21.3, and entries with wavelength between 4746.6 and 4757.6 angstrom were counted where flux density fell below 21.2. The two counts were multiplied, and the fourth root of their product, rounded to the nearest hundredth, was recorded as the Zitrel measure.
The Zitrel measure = 2.14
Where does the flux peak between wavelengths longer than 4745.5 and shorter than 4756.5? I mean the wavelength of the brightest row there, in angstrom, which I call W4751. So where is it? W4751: 4749.34 angstrom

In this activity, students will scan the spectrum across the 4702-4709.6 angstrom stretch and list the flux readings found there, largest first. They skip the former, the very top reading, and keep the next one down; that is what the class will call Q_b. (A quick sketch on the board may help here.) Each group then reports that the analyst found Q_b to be 23.03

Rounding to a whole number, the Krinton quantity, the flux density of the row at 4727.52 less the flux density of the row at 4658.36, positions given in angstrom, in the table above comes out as 2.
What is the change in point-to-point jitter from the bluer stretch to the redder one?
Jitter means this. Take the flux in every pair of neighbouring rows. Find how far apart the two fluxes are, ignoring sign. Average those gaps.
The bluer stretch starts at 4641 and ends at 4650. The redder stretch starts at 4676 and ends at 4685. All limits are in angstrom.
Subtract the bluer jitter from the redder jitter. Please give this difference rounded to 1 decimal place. -0.4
